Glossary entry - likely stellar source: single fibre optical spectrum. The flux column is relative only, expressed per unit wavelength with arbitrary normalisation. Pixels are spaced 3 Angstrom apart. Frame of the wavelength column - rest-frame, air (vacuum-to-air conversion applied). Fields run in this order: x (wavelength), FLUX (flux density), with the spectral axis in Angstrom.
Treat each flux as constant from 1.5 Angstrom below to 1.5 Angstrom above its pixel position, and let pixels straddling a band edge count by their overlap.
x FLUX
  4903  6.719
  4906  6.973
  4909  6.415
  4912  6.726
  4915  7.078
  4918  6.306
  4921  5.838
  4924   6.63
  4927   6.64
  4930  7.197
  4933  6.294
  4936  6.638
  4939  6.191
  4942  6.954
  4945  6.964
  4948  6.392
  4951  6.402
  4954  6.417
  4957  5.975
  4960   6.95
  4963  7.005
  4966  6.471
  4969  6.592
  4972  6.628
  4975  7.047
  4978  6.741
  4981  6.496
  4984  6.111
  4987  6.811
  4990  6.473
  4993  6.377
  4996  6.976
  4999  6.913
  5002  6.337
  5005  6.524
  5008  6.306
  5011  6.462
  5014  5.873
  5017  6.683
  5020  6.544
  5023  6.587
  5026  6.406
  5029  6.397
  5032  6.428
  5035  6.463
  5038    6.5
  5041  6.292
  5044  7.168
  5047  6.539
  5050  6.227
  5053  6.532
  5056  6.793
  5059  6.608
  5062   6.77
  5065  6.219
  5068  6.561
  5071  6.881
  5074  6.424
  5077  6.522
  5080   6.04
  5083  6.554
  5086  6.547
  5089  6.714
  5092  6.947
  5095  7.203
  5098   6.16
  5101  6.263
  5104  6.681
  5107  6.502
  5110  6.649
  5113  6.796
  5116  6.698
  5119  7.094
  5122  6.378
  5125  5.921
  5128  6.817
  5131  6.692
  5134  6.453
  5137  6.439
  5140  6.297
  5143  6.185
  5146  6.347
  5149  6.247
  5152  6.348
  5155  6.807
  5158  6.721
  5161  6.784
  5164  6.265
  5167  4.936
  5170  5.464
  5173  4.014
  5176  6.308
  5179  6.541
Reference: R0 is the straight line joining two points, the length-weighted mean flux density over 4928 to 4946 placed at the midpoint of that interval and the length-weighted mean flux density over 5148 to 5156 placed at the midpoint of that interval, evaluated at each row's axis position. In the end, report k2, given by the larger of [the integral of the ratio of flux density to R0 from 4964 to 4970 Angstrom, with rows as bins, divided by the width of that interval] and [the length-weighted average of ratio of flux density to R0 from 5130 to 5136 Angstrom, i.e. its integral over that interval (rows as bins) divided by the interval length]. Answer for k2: 1.01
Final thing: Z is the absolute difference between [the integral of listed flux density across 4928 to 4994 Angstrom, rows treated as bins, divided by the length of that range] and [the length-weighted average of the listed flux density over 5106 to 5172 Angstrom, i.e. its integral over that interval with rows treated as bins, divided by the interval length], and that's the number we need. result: 0.22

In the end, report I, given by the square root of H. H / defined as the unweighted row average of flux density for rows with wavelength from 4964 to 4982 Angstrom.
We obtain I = 2.58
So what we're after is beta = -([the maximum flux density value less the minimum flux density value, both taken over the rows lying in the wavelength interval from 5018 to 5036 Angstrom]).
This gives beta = -0.2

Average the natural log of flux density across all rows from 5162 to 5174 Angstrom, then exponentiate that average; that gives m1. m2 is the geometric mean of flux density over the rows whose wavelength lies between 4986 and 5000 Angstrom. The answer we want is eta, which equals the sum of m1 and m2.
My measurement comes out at 11.8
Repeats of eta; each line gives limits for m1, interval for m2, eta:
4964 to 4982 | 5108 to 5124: 13.4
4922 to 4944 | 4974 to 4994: 13.2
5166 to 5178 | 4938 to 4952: 11.7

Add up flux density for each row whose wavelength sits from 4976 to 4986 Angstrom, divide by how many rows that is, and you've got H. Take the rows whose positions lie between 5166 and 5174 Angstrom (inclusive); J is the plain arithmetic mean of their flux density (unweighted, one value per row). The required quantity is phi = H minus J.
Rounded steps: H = 6.45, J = 4.80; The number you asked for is 1.6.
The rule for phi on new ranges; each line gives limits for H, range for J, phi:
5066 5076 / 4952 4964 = 0.0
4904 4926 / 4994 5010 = 0.0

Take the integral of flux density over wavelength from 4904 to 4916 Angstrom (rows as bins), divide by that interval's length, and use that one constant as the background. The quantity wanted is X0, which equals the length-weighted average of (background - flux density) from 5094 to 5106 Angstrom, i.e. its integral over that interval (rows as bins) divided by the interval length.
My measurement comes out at 0.24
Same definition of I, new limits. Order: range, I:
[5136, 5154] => 2.51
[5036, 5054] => 2.56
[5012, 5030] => 2.53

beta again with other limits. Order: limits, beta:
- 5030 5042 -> -0.2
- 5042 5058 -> -0.9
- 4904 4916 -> -0.7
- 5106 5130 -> -1.2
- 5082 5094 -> -0.4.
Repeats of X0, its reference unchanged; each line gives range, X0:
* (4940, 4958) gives 0.26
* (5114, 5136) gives 0.20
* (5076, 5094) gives 0.21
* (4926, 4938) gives 0.11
